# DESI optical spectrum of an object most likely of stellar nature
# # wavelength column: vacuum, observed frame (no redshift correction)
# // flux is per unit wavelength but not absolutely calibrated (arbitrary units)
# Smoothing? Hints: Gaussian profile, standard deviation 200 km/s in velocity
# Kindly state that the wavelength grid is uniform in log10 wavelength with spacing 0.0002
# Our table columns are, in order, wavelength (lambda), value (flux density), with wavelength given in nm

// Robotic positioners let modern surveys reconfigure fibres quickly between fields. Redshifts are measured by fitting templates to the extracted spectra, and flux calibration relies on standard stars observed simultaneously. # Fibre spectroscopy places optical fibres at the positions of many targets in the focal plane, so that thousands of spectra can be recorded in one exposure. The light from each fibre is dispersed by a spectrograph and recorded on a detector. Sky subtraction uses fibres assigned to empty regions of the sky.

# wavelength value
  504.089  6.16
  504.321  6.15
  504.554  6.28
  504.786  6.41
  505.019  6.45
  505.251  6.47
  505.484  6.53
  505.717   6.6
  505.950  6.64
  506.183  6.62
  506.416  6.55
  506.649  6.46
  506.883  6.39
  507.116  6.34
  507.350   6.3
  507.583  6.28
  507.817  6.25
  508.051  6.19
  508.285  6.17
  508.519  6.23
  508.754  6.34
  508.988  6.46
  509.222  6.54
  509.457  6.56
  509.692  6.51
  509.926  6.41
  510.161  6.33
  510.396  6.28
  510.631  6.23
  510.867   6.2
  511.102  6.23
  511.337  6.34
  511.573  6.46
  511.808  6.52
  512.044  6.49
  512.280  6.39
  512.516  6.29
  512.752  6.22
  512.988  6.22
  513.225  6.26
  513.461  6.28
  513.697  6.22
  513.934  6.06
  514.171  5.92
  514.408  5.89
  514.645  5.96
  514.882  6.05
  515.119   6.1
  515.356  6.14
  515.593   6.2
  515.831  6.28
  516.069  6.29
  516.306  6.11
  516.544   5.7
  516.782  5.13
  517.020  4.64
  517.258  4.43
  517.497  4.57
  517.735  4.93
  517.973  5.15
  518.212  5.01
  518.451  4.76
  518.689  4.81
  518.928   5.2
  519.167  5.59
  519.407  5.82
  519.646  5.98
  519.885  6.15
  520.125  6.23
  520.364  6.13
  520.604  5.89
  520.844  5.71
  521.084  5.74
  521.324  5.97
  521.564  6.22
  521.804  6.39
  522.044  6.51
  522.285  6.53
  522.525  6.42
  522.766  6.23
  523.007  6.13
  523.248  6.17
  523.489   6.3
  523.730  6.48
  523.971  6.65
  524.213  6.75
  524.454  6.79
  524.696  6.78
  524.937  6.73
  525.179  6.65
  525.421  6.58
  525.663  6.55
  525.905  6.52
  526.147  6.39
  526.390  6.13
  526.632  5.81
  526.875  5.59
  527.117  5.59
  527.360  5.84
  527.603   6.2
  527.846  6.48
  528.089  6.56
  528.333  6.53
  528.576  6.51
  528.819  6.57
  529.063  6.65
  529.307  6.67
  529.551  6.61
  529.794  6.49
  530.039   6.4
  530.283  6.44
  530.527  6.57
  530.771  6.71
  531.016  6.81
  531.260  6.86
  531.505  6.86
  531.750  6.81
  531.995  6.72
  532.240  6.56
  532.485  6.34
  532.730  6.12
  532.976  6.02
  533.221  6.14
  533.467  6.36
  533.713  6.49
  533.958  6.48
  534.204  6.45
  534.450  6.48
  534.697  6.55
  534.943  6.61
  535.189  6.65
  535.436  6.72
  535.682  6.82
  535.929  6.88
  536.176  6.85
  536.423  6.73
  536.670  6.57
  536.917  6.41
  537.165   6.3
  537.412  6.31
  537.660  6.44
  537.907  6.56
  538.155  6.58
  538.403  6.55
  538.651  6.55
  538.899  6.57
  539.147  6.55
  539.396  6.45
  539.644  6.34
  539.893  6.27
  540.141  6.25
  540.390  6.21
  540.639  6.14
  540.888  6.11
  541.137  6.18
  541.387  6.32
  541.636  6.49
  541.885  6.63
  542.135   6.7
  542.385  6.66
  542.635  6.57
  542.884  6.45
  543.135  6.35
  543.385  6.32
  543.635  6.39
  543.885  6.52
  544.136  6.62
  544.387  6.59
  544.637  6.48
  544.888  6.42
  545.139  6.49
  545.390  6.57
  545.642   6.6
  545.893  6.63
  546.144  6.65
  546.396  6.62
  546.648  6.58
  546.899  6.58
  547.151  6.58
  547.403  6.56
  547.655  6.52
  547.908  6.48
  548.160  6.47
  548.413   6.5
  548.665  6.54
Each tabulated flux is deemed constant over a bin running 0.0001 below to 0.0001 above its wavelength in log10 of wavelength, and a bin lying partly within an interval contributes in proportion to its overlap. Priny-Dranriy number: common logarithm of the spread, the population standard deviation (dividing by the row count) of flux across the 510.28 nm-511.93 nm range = -0.94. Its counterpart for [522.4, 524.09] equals -0.76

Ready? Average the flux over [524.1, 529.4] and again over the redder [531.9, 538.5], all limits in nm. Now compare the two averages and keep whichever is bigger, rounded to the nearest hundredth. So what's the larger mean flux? 6.51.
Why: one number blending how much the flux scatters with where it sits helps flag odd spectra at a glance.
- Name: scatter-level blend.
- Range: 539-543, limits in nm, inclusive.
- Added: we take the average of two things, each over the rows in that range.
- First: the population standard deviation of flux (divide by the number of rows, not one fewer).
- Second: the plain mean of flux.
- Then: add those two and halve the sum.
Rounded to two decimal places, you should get 3.29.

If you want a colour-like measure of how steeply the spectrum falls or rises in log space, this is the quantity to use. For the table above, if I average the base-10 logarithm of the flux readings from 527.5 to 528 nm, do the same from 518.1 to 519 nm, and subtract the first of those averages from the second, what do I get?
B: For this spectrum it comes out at -0.11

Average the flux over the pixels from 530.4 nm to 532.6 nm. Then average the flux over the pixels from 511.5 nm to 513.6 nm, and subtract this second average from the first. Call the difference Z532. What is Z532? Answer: 0.35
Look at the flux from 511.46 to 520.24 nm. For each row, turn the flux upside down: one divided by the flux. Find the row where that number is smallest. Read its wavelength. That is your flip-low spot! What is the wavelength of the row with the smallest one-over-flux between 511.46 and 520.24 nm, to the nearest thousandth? 511.808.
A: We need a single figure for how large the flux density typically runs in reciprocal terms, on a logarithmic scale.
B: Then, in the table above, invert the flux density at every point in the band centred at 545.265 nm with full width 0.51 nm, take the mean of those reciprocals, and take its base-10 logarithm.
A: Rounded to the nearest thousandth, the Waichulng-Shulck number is -0.815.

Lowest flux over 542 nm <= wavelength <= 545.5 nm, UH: 6.32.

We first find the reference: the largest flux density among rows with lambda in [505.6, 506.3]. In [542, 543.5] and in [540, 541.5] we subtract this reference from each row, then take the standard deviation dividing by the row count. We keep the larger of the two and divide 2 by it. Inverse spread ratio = 13.7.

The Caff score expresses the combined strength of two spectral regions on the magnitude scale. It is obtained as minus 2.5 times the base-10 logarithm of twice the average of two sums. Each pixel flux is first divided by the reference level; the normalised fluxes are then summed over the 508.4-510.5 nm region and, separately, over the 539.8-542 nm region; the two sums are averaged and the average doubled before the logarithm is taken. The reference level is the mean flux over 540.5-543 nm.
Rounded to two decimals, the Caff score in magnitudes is -3.13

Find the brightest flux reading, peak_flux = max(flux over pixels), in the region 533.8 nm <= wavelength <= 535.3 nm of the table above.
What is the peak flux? 6.65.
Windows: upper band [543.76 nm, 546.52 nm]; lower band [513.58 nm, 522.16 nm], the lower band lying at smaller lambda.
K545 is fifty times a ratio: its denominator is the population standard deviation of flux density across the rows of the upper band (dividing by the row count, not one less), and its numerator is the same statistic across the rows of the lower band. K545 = 408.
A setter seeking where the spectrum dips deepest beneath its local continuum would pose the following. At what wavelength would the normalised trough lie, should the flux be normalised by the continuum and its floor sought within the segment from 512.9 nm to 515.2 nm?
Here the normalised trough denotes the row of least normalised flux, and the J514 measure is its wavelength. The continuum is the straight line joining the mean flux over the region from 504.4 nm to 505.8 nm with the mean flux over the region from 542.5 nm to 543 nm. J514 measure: 514.408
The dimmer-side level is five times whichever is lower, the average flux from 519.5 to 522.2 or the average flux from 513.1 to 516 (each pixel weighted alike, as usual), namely 30.4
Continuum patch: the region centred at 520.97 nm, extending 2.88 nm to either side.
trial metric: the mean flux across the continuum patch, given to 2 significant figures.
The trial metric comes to 5.9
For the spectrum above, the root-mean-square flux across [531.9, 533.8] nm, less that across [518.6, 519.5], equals 1.0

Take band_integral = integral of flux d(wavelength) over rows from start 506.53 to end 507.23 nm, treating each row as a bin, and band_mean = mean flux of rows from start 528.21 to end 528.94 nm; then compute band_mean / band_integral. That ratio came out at 1.46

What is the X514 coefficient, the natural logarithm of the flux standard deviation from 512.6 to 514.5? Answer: -1.9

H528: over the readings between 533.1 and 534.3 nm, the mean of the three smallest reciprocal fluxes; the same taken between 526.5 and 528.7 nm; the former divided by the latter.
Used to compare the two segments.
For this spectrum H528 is 1.01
